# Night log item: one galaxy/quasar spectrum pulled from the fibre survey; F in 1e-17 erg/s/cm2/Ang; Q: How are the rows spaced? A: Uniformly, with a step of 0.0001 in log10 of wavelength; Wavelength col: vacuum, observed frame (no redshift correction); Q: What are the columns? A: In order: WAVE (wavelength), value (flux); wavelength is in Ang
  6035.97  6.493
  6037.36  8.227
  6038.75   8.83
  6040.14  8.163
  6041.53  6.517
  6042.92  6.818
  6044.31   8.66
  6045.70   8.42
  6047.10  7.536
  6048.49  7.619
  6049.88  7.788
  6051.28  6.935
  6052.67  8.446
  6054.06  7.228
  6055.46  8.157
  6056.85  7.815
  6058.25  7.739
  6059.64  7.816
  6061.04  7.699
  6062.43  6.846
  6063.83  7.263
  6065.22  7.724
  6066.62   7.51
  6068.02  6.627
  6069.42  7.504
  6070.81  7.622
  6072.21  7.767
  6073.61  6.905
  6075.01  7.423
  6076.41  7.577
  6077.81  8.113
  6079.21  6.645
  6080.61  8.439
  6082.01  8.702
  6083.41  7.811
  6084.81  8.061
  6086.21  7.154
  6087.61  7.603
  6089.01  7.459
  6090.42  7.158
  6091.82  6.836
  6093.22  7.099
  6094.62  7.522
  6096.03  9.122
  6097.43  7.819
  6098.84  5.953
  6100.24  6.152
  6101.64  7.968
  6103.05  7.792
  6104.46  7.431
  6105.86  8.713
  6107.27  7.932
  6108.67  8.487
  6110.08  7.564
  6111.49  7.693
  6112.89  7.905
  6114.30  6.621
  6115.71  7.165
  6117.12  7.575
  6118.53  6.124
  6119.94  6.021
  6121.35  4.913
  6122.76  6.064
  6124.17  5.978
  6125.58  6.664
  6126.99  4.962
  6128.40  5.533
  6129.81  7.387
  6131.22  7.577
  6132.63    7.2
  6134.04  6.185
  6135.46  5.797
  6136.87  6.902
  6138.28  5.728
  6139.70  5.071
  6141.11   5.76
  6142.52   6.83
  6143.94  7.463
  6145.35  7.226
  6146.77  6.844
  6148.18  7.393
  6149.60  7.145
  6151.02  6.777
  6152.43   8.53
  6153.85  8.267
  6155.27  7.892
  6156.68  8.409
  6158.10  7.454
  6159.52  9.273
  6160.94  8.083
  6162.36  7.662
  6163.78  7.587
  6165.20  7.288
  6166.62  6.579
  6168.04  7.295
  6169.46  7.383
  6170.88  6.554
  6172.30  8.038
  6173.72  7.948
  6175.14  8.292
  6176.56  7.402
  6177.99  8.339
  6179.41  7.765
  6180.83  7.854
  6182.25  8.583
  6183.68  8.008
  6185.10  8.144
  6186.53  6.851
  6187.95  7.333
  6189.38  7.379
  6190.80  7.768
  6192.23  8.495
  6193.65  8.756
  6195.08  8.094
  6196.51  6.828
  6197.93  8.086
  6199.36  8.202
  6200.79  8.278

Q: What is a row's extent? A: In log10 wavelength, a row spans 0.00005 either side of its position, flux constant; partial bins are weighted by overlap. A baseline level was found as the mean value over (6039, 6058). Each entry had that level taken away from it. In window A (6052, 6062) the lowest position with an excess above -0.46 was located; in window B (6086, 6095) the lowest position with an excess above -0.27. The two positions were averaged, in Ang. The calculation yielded 6070.1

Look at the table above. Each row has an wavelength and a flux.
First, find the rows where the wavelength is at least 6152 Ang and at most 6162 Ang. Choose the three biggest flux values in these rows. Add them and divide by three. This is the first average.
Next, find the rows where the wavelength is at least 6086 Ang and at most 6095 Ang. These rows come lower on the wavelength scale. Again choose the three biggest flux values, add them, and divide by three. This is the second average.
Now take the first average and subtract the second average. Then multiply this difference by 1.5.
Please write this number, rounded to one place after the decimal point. 1.8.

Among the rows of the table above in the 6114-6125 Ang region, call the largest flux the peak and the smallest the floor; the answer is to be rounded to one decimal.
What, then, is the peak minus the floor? 2.7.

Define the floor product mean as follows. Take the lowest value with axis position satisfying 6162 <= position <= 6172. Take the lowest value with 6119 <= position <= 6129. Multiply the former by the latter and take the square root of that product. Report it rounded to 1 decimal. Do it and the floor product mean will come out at 5.7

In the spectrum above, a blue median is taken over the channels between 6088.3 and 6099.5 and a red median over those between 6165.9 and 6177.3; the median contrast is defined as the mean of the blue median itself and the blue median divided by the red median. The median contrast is 4.1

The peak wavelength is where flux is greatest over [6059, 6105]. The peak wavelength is 6096.03 Ang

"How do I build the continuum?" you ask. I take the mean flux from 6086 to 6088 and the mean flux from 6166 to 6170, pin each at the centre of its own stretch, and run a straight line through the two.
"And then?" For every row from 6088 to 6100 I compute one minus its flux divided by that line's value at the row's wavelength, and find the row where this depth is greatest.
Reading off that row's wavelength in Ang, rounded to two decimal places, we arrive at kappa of 6098.84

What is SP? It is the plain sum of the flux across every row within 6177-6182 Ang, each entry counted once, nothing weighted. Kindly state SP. 24.0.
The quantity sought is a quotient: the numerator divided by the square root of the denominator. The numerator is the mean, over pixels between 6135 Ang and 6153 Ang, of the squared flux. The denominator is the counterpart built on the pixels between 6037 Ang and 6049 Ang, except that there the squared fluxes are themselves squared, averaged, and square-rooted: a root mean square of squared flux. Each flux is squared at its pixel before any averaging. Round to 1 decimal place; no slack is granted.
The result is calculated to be 5.8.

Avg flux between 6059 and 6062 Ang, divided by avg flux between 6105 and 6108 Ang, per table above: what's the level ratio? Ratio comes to 0.93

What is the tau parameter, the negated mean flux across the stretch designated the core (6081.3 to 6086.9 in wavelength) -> -7.9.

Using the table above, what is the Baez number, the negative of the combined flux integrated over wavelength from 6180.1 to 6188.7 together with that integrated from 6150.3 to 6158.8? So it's -134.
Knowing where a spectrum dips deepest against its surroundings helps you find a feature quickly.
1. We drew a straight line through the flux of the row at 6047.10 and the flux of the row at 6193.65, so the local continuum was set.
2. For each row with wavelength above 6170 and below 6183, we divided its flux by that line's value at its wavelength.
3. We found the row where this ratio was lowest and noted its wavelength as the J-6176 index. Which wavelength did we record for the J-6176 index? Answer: 6170.88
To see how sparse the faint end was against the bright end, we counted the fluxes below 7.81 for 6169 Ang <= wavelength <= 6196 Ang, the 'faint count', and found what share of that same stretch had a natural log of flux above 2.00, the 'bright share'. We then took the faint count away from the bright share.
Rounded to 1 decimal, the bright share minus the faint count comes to -7.3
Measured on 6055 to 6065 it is -3.3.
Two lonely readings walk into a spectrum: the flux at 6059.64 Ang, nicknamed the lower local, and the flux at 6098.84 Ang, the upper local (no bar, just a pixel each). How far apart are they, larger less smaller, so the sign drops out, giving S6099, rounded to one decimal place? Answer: 1.9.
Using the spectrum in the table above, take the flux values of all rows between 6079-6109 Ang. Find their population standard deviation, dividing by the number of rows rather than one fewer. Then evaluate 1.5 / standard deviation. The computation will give 1.9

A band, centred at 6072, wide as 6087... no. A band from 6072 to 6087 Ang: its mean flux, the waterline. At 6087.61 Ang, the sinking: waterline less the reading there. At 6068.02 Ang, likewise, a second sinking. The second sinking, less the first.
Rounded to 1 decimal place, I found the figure 1.0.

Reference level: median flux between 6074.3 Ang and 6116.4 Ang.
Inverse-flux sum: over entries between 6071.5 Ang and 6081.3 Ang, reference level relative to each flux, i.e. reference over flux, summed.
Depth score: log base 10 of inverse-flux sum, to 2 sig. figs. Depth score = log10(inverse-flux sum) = 0.85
